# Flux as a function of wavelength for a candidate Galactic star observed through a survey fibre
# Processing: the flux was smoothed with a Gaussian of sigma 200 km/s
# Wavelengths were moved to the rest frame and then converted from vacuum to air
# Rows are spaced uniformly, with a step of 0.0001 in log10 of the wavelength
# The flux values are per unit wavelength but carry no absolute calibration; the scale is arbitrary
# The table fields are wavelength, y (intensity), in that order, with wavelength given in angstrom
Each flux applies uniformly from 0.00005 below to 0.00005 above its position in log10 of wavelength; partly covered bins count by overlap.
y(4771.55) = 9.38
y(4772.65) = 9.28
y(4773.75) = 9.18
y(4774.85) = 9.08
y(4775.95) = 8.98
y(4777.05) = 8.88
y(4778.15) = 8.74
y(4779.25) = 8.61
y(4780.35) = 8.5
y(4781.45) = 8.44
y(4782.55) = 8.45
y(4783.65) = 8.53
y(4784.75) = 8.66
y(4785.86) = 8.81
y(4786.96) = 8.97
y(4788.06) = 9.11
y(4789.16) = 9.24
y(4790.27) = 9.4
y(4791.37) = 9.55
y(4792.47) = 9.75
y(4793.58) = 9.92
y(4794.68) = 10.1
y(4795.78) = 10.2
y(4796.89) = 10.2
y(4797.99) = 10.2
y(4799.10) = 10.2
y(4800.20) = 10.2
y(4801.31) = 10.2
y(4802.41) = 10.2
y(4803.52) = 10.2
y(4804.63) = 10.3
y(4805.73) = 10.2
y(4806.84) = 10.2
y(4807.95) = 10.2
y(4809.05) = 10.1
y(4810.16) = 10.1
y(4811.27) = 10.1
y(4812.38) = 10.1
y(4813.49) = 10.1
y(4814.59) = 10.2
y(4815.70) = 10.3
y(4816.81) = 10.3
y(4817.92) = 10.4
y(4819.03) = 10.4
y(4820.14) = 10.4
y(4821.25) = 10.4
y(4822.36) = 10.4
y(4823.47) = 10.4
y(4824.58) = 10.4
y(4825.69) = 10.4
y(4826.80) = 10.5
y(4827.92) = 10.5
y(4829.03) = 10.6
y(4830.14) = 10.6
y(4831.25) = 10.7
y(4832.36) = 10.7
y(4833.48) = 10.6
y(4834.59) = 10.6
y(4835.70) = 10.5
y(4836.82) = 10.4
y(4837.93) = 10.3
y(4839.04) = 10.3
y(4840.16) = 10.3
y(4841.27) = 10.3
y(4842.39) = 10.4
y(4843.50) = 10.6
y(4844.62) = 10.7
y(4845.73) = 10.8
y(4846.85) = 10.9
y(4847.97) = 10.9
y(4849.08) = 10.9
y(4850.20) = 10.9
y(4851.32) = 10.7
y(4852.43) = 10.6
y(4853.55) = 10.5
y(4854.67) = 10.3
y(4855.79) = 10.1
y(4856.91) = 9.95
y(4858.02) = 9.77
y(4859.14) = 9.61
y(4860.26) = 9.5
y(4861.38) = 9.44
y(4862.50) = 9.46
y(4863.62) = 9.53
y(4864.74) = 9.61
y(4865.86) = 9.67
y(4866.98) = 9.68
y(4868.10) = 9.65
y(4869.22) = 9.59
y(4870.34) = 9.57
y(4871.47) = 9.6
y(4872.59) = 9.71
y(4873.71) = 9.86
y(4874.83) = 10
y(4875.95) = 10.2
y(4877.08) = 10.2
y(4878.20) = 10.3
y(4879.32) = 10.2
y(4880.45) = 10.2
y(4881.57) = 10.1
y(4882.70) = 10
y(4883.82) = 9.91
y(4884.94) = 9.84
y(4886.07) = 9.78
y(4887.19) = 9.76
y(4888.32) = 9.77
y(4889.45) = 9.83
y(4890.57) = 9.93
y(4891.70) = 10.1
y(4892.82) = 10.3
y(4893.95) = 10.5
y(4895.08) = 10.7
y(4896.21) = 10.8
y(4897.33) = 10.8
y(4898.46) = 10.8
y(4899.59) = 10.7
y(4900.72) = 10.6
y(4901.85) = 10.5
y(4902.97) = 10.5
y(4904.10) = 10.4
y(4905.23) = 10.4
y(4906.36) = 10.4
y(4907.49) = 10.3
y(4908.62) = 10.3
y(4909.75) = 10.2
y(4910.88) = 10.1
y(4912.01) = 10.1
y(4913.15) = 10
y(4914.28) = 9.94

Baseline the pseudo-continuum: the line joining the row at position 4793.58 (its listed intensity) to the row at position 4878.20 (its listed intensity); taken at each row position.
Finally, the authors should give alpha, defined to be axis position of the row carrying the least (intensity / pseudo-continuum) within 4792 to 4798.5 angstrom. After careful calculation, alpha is 4792.47 angstrom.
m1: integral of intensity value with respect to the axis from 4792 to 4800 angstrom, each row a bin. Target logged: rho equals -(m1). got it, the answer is -81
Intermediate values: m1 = 81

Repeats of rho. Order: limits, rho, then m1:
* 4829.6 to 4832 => -26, 26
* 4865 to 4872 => -67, 67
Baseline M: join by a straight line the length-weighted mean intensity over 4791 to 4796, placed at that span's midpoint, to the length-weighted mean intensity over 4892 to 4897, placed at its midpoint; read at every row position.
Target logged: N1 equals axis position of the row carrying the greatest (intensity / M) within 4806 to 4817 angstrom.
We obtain 4815.70 angstrom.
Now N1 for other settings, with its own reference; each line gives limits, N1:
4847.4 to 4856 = 4847.97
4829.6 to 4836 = 4831.25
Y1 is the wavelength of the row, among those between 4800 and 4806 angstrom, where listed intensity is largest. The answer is 4804.63 angstrom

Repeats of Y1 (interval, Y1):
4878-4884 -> 4878.20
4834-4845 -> 4844.62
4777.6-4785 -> 4778.15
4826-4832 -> 4831.25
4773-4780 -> 4773.75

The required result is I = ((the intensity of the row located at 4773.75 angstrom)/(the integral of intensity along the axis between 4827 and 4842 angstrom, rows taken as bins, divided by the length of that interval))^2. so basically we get 0.77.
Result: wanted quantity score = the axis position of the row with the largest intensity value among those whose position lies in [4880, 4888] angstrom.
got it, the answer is 4880.45 angstrom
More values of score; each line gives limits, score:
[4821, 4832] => 4831.25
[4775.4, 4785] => 4775.95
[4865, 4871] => 4866.98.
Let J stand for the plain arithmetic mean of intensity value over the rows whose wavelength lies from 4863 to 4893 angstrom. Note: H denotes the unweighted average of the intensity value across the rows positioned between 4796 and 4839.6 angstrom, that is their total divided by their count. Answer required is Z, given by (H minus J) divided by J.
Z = 0.046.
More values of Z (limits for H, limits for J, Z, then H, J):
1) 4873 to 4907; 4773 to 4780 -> 0.150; 10.2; 8.9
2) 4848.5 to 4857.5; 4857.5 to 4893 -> 0.067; 10.5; 9.8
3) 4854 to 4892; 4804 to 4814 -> -0.031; 9.8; 10.2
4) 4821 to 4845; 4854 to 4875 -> 0.079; 10.5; 9.7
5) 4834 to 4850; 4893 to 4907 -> -0.003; 10.6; 10.6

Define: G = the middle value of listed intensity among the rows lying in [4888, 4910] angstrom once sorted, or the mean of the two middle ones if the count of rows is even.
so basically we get 10.4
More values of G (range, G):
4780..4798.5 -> 9.2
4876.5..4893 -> 10.0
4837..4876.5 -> 10.1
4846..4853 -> 10.9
